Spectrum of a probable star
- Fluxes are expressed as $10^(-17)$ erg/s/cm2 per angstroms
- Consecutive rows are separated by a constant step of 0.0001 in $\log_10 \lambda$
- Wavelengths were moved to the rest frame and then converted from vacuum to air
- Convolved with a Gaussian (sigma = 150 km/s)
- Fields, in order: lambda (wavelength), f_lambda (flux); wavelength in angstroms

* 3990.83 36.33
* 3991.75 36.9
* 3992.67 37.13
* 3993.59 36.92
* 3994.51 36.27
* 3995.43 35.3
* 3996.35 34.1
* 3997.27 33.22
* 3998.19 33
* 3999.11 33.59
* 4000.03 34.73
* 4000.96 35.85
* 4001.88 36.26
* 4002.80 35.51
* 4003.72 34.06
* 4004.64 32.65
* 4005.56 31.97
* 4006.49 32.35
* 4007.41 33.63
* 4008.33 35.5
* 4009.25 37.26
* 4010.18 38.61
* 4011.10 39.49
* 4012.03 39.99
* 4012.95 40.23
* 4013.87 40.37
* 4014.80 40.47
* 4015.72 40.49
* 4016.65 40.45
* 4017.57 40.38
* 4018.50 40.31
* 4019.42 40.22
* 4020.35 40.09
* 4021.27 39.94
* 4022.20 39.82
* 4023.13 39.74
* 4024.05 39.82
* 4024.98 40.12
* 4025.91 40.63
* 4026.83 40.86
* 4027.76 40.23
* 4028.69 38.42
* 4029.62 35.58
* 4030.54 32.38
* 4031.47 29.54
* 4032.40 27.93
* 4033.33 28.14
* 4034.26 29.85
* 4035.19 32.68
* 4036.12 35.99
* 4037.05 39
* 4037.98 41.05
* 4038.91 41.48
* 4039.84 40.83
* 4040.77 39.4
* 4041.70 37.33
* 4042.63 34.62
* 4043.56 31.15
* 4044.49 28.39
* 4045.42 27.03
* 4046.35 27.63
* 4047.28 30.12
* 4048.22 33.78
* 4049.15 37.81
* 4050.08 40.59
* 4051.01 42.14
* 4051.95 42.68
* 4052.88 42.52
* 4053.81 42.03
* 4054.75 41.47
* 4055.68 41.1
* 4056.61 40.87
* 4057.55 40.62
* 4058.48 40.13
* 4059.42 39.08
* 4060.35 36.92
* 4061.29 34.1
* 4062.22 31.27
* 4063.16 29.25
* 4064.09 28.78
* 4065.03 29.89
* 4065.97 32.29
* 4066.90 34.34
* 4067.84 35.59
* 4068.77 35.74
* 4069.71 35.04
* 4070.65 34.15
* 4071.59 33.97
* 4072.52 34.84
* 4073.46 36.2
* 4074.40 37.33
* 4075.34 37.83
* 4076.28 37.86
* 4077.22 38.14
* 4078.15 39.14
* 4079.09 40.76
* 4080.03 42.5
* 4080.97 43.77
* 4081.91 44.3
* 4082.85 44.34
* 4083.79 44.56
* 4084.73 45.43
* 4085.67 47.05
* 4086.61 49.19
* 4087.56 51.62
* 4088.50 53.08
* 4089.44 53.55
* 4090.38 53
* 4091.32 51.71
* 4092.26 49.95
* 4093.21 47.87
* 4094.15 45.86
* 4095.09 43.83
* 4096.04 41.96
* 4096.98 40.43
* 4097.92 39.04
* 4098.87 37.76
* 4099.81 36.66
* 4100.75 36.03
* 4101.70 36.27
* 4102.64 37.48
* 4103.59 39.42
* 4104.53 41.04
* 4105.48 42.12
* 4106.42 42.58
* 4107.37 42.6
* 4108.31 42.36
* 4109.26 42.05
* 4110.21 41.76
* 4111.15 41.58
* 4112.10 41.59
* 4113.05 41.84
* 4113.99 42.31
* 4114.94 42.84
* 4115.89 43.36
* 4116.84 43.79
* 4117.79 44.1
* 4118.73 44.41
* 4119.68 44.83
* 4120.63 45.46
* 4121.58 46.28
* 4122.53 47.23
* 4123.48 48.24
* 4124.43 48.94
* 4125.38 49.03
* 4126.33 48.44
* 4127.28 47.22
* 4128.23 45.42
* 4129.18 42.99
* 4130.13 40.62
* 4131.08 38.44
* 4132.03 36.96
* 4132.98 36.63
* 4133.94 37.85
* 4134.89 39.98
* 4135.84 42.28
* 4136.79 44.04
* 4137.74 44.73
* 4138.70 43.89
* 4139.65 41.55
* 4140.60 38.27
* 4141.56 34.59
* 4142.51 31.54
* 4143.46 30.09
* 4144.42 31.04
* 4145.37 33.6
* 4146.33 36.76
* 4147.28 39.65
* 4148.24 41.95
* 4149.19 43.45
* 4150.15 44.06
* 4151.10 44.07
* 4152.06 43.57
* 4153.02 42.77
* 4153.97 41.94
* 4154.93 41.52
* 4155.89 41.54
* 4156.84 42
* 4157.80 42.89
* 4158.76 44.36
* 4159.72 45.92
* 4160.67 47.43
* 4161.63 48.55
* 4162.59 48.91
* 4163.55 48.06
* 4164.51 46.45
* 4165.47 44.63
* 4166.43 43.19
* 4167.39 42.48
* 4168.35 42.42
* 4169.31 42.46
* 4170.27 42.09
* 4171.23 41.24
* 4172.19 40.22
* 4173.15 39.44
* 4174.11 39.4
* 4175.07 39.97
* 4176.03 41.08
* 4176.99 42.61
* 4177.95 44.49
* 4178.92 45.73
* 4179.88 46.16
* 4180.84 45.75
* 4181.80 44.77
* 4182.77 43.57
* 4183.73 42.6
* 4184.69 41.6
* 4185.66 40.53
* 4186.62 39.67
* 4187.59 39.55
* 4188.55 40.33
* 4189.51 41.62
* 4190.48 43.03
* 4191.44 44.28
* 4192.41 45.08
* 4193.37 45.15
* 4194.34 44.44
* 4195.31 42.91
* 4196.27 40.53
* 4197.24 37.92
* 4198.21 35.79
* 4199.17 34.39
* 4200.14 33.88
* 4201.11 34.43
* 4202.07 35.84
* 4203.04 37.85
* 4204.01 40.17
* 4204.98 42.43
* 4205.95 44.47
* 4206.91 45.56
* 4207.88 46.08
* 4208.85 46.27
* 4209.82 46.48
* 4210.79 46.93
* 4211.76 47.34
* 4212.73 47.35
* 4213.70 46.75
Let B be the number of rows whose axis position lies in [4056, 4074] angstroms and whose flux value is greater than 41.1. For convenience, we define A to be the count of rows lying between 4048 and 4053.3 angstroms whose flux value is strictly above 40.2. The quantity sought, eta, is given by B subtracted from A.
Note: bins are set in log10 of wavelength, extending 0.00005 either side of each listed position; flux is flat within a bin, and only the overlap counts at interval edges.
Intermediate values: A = 4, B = 0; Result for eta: 4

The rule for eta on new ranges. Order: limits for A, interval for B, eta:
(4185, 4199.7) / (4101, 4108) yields 7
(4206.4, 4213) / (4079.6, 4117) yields -24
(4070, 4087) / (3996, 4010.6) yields 9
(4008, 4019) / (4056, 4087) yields -1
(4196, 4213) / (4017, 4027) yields 10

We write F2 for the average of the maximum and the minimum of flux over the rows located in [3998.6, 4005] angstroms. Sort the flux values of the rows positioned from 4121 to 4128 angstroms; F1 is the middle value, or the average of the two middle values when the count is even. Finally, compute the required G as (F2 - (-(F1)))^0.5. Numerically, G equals 9.1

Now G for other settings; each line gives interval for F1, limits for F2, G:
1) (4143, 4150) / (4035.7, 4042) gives 8.7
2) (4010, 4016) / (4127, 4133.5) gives 9.1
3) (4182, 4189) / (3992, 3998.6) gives 8.7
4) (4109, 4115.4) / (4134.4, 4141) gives 9.1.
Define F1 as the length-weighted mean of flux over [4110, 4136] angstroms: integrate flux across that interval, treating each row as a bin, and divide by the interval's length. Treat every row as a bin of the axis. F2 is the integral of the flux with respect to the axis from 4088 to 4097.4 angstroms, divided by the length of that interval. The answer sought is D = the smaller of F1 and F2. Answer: 43.4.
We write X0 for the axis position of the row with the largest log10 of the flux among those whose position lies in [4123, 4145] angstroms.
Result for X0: 4125.38 angstroms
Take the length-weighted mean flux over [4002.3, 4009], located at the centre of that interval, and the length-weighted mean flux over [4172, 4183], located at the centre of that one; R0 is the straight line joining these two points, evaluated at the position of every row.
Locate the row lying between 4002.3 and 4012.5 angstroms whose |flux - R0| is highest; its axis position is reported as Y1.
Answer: 4012.03 angstroms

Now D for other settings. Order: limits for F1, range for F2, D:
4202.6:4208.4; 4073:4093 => 42.8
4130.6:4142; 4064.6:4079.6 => 35.9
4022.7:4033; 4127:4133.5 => 36.7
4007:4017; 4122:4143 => 38.8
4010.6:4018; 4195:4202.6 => 36.9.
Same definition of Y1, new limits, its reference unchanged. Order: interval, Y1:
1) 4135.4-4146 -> 4143.46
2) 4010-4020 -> 4014.80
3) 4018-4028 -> 4026.83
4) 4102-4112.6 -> 4106.42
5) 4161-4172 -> 4162.59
